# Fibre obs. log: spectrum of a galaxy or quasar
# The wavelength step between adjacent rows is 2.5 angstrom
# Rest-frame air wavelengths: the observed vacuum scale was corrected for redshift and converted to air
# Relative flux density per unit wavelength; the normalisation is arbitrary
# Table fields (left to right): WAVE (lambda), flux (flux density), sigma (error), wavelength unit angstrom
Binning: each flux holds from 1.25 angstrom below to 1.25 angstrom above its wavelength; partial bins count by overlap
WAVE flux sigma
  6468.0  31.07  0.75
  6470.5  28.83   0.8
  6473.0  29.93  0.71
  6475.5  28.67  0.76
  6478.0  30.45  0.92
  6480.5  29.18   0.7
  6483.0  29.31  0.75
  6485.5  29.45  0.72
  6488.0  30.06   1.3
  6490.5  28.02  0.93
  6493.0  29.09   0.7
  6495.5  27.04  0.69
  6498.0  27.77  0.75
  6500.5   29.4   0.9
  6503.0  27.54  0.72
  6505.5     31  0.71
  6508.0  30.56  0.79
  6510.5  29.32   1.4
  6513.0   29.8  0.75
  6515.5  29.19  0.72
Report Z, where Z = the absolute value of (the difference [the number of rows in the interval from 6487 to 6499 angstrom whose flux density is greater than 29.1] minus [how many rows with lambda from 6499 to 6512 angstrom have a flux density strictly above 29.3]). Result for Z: 3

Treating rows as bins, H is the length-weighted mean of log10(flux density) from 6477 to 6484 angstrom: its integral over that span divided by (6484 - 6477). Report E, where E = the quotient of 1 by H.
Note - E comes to 0.680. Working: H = 1.47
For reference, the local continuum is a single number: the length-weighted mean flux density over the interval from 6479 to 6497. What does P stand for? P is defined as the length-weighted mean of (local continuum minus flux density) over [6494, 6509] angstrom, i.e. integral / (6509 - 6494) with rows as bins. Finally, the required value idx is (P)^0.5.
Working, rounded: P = 0.02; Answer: 0.16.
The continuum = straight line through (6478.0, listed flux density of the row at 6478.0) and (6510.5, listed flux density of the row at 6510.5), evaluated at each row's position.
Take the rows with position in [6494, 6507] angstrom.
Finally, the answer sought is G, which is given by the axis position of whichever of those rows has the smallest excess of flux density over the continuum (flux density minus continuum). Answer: 6495.5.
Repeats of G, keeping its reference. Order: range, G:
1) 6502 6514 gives 6503.0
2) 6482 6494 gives 6490.5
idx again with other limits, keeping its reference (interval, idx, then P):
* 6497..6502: 0.56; 0.31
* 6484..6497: 0.40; 0.16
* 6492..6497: 0.94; 0.89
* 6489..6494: 0.53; 0.28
